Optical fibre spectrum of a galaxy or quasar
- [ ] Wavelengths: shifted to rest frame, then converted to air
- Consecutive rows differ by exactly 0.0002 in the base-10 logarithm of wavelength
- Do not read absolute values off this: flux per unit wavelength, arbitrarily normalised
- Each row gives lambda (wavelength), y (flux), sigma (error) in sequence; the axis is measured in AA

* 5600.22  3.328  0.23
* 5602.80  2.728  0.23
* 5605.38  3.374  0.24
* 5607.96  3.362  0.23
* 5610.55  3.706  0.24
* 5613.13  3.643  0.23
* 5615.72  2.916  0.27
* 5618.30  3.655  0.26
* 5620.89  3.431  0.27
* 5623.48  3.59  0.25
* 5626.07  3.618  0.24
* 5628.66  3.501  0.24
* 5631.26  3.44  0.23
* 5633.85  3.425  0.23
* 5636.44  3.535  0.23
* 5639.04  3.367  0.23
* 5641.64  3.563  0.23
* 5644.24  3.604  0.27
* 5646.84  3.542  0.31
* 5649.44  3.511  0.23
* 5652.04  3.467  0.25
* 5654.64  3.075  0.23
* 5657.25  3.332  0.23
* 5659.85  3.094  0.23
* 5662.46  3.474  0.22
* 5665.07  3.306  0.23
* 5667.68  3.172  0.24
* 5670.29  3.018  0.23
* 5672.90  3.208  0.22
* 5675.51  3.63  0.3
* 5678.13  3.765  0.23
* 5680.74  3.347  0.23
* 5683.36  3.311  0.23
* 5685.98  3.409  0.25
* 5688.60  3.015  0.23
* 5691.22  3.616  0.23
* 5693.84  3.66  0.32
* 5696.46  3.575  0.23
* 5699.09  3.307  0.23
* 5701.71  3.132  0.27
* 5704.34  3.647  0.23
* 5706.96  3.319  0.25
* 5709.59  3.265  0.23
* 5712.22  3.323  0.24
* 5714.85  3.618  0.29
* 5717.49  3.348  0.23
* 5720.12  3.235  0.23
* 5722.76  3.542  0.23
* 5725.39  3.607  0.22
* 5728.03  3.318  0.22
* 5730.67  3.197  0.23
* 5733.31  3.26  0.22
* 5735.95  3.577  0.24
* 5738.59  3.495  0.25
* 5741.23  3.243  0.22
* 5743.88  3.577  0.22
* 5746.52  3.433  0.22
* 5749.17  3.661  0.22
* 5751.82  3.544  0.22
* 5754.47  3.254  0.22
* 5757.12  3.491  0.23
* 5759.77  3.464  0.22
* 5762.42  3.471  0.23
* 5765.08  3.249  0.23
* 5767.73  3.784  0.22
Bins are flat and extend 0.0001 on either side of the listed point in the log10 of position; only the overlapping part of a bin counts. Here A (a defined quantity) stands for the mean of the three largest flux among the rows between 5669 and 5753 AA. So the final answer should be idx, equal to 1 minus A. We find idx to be -2.70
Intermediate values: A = 3.70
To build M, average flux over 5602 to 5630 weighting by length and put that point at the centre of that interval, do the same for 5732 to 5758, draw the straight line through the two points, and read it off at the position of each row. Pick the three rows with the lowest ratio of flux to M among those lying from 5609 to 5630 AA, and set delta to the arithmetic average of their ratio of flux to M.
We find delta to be 0.96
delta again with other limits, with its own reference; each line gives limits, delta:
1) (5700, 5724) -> 0.93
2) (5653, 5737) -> 0.88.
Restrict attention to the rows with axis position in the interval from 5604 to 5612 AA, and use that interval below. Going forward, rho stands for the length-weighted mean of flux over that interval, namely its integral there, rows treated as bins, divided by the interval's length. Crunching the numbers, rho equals 3.48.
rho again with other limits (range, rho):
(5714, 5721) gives 3.39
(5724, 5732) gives 3.38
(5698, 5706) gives 3.37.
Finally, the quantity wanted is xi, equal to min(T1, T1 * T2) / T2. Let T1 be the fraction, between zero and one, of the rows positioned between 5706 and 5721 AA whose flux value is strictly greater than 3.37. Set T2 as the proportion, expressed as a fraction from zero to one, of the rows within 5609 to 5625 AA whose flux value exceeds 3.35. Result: 0.17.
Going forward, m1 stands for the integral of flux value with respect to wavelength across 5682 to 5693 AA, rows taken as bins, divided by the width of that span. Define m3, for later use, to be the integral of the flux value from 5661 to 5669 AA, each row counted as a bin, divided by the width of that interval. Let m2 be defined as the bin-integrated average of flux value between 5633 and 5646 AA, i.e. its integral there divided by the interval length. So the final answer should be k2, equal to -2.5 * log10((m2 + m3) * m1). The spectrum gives -3.40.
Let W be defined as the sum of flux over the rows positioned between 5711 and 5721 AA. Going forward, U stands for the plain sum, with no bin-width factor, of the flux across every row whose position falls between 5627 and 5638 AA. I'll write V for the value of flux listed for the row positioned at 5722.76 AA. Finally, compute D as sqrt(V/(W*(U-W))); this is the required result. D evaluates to 0.8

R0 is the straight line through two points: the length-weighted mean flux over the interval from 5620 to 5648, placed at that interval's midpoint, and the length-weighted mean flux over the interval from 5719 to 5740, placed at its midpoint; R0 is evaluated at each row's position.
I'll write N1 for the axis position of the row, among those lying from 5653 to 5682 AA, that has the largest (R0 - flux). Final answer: 5670.29 AA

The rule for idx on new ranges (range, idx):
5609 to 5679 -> -2.71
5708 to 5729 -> -2.59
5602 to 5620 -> -2.67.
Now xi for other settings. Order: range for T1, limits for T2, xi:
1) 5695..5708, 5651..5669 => 0.40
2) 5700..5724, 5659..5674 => 0.33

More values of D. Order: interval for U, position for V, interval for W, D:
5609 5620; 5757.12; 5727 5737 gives 0.7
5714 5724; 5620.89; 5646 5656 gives 1.3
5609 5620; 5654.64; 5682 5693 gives 0.6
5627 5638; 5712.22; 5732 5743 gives 0.9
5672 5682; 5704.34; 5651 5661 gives 0.5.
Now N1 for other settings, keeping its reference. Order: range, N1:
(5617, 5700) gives 5670.29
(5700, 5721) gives 5701.71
